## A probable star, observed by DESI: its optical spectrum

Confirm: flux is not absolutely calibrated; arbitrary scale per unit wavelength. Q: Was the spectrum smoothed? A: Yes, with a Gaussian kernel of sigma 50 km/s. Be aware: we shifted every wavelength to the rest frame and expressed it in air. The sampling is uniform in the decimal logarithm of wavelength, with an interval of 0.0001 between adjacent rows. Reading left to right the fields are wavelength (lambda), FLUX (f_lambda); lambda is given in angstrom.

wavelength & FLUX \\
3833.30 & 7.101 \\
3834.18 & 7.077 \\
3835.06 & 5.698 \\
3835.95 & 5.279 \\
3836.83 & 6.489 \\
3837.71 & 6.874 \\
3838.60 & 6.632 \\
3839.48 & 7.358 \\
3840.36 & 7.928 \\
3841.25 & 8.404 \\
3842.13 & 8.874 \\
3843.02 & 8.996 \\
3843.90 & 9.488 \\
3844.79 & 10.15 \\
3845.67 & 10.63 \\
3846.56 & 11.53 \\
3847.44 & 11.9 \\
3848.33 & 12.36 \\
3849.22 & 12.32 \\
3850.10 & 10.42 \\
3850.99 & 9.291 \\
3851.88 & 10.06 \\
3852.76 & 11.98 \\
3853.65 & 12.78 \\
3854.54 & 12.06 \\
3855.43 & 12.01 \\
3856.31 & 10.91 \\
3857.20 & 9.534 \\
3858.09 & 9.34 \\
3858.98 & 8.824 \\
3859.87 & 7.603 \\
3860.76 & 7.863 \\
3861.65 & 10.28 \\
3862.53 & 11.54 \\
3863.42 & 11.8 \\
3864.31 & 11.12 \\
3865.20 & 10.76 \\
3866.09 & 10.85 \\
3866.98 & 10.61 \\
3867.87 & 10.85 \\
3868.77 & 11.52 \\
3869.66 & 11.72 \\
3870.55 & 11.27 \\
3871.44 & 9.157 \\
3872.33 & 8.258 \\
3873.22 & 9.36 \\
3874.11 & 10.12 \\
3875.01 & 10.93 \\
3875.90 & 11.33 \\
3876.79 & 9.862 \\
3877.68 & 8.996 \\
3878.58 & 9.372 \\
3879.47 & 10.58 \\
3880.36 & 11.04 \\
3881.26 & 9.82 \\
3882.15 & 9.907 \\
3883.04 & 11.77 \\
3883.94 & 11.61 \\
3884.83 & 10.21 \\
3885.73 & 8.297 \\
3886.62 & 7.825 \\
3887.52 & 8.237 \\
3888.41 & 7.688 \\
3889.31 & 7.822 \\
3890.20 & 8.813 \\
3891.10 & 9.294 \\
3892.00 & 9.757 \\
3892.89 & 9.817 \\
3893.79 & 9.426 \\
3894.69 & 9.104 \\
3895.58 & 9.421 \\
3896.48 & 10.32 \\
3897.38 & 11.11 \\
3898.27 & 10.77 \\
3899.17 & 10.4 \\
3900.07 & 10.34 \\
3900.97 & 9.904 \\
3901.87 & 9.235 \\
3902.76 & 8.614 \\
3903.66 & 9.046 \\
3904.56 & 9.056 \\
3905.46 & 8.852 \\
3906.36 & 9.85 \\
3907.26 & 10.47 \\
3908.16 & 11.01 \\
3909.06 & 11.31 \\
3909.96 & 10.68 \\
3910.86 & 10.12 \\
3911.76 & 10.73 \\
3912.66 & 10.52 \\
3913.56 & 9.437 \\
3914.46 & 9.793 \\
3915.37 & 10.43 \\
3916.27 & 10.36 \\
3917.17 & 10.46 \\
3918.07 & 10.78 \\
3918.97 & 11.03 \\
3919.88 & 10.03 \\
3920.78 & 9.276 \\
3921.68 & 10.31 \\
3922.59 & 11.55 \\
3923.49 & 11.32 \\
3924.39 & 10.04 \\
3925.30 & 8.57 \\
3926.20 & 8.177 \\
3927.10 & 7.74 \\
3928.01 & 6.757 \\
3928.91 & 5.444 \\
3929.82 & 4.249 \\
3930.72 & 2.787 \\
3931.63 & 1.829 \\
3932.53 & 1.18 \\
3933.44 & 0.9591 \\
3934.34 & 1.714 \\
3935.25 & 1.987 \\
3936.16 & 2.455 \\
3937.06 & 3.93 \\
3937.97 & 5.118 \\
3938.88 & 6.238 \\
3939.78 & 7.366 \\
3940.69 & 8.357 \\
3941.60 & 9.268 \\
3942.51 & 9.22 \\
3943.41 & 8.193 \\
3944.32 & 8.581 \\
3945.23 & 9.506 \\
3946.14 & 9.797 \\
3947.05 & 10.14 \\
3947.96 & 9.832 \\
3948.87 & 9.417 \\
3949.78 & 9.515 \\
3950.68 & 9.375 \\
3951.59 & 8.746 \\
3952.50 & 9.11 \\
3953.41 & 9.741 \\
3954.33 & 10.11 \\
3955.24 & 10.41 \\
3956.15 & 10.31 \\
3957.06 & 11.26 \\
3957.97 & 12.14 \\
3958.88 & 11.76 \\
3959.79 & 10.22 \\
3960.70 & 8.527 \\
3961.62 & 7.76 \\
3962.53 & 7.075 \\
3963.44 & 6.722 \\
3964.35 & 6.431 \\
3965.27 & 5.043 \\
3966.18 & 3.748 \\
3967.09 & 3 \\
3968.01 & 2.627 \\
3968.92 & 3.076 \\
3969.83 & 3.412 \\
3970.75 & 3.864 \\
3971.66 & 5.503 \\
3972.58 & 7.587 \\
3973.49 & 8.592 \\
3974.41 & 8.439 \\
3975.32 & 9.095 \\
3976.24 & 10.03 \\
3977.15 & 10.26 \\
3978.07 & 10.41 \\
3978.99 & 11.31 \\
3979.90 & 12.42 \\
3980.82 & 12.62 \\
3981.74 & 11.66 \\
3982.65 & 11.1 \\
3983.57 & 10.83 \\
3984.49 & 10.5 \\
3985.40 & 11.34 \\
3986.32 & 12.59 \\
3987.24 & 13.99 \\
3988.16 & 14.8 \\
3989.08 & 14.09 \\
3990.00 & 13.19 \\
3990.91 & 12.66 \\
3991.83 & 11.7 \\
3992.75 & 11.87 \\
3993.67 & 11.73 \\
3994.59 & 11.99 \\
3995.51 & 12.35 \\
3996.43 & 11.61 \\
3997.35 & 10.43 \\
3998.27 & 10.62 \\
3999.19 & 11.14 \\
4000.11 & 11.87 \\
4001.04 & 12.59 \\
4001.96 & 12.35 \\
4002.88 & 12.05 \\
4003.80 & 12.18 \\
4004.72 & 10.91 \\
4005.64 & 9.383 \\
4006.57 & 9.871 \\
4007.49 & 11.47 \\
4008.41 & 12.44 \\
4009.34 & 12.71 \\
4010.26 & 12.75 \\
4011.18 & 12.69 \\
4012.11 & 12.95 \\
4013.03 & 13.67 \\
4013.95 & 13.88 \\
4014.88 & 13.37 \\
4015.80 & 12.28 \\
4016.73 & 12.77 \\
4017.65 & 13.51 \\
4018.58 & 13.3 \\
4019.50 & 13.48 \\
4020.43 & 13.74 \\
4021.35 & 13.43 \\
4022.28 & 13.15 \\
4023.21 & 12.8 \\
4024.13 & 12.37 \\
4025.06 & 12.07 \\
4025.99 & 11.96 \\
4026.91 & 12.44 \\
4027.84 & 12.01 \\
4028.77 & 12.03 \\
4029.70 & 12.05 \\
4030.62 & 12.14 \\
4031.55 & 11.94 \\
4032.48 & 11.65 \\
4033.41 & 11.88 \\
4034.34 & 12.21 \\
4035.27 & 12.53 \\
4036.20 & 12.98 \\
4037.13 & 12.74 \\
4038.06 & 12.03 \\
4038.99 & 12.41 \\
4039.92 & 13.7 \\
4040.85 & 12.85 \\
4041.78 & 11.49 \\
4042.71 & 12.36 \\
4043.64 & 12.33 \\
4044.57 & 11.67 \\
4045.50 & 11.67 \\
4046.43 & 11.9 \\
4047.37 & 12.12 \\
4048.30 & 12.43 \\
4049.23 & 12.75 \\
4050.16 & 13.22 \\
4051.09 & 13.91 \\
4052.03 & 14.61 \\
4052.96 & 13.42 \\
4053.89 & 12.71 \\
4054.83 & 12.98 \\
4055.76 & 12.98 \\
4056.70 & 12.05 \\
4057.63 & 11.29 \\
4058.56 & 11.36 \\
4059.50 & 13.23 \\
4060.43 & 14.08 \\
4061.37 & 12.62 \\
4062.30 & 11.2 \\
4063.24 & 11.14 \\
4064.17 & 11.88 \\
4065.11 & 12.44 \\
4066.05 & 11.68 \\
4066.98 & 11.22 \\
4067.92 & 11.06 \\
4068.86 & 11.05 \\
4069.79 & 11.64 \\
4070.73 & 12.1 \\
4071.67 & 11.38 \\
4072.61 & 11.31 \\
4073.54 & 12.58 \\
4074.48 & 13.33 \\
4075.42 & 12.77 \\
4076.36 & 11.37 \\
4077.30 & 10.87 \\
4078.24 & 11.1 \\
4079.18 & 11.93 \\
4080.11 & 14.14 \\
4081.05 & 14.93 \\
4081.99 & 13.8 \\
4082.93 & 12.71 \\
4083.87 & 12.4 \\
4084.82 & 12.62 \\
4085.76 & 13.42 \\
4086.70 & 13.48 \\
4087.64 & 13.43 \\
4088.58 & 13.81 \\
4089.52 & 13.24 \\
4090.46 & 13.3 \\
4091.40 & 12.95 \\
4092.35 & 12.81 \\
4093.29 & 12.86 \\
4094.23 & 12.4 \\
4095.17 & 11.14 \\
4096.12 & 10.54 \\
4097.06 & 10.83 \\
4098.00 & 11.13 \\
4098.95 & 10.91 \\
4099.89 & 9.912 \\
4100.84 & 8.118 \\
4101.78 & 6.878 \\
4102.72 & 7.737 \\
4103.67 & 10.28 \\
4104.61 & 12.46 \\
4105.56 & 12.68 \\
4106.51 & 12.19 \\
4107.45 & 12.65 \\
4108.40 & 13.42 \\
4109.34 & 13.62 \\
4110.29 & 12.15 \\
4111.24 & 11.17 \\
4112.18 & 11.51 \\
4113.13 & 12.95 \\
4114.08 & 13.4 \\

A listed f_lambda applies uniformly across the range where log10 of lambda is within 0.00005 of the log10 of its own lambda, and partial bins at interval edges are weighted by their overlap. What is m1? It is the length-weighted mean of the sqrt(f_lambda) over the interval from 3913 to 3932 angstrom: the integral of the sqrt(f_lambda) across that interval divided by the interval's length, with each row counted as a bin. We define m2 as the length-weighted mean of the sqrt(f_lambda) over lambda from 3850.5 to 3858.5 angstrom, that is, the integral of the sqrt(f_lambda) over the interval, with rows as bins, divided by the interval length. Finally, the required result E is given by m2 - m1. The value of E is 0.41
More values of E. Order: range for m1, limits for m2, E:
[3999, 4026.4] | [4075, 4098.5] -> 0.01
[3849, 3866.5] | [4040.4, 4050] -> 0.25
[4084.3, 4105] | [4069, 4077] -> 0.08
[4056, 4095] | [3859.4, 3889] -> -0.36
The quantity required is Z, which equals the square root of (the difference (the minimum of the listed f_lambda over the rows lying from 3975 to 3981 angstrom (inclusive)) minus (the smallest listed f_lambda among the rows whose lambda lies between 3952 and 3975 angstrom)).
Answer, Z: 2.5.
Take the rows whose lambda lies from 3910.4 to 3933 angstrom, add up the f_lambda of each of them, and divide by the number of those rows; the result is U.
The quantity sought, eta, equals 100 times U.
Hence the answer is 852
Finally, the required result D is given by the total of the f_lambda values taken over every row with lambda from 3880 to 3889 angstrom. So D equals 96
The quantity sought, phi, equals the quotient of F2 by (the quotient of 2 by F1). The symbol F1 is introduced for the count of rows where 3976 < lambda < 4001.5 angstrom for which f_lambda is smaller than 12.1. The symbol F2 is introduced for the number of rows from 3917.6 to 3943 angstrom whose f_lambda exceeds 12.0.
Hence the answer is 0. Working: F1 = 18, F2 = 0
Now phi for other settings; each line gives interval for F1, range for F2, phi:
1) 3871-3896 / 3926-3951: 0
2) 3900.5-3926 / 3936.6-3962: 14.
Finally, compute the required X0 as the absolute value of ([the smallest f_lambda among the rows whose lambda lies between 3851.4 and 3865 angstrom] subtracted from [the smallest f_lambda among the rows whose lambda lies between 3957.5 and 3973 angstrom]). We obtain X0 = 5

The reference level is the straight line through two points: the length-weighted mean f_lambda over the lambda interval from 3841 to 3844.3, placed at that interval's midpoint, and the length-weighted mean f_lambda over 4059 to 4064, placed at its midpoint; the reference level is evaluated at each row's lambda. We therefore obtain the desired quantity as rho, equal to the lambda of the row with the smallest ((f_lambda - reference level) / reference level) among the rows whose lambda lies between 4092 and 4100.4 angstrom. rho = 4099.89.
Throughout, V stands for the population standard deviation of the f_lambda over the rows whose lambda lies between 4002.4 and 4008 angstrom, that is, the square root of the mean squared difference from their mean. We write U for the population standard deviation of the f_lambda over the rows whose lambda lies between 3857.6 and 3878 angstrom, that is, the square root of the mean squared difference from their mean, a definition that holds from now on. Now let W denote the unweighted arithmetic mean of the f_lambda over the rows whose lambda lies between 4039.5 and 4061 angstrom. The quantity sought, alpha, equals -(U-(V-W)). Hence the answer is -12.8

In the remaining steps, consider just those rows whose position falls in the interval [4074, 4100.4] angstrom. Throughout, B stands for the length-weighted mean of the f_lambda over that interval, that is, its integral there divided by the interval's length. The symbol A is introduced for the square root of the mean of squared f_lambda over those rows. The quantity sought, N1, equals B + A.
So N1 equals 25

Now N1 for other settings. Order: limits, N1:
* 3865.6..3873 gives 21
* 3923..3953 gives 14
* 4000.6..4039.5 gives 25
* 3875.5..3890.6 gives 19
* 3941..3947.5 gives 18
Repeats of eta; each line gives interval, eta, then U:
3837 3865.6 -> 1005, 10.1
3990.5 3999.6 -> 1161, 11.6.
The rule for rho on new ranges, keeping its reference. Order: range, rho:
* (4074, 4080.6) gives 4077.30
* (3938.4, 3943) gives 3938.88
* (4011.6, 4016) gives 4015.80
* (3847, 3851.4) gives 3850.99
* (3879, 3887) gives 3886.62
